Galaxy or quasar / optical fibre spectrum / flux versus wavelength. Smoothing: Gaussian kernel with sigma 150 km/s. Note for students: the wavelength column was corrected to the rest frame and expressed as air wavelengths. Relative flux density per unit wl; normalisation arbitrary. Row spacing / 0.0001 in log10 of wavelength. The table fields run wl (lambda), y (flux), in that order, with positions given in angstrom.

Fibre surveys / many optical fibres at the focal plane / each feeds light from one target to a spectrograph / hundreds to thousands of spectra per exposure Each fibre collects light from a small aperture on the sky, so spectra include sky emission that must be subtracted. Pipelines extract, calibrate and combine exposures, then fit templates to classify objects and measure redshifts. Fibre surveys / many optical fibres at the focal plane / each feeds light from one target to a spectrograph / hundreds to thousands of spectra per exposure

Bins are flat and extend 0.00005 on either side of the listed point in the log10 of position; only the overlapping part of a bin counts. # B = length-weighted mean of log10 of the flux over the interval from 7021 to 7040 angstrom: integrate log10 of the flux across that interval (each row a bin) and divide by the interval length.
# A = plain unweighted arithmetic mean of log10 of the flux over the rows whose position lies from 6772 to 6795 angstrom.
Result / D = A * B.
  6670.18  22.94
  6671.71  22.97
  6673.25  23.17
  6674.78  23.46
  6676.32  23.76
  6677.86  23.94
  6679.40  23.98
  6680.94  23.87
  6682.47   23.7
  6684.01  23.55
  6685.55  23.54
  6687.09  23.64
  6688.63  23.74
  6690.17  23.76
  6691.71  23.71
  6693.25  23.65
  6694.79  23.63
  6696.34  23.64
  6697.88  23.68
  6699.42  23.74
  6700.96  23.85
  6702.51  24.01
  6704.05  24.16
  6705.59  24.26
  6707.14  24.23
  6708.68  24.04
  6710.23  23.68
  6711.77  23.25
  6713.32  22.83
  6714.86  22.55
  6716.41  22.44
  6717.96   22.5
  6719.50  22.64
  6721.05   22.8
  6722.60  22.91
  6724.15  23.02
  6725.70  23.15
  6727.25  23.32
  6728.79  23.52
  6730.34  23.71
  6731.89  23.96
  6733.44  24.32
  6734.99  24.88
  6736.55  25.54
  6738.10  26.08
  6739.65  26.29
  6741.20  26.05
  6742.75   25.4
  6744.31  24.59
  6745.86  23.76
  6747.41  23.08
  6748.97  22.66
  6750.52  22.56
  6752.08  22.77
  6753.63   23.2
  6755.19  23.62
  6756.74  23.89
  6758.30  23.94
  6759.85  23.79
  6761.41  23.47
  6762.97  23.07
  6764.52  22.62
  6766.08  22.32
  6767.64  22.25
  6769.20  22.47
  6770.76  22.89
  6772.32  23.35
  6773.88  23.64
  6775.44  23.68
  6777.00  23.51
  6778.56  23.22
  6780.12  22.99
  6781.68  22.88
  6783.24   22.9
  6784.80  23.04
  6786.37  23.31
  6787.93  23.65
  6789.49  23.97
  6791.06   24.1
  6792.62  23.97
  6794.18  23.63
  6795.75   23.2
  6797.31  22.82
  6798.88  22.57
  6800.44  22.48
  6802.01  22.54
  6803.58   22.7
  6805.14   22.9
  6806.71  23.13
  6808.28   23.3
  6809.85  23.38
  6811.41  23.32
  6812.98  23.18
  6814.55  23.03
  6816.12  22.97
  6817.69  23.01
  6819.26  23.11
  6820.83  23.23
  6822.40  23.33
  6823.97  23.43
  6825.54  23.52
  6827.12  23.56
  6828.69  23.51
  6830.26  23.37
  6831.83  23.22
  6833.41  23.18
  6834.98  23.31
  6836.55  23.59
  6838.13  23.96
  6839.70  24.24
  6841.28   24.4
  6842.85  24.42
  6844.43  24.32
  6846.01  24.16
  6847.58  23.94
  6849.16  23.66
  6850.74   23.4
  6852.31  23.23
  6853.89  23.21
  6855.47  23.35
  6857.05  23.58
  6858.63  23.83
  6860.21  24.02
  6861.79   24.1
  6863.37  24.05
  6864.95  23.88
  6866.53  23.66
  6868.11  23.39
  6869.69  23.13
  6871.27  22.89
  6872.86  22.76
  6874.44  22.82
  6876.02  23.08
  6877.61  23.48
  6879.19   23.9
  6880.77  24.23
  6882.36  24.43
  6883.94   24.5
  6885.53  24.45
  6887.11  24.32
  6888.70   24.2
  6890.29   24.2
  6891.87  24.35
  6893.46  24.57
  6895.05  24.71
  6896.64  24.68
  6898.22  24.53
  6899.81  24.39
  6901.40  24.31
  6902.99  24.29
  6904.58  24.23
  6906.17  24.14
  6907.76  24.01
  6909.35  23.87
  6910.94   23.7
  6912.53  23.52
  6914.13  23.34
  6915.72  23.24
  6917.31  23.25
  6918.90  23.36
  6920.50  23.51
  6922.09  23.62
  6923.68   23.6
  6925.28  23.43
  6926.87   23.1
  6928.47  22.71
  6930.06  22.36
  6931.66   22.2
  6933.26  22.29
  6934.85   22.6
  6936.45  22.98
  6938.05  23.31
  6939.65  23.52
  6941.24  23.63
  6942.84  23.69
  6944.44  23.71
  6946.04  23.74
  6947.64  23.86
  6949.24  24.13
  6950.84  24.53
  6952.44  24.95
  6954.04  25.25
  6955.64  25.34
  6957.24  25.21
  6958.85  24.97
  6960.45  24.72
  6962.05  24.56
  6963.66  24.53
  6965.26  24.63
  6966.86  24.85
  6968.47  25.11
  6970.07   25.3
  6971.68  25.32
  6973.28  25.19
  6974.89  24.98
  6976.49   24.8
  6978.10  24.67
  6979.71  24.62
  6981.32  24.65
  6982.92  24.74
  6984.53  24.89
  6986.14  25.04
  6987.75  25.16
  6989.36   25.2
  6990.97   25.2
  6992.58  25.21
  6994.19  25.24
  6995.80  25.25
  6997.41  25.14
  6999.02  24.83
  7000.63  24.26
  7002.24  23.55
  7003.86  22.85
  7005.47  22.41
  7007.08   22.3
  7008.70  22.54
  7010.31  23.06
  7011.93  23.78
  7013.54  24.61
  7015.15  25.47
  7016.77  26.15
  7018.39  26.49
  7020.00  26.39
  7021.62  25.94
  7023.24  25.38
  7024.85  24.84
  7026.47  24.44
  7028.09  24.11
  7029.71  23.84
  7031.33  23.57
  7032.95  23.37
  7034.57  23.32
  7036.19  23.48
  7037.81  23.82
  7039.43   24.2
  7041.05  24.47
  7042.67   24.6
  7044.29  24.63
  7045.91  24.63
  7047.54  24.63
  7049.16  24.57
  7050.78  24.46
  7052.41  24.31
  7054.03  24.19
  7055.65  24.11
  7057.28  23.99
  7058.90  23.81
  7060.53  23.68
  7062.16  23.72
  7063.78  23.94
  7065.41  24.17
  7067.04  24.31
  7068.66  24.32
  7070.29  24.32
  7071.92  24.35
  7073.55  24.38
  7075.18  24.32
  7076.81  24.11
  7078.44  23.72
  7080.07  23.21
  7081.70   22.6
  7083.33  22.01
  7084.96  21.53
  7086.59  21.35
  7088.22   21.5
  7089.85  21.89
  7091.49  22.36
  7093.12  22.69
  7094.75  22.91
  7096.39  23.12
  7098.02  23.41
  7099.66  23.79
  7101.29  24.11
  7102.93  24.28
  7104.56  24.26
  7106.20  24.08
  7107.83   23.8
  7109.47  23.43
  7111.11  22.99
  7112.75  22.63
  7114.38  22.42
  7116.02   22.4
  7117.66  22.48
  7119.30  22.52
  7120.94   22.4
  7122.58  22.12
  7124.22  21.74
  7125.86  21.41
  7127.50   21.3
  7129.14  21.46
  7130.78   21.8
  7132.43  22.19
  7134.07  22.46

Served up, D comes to 1.89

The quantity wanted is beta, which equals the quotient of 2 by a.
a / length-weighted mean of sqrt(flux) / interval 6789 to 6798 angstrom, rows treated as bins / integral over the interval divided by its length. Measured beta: 0.412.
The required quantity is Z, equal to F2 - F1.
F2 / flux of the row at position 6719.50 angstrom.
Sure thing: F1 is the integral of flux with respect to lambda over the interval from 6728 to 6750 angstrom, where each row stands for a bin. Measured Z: -517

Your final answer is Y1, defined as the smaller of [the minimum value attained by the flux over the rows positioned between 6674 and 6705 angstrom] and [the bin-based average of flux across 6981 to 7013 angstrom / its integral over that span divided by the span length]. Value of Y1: 23.5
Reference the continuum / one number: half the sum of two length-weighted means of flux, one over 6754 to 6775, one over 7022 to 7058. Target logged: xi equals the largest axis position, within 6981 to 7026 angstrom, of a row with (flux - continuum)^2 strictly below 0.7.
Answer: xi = 7011.93 angstrom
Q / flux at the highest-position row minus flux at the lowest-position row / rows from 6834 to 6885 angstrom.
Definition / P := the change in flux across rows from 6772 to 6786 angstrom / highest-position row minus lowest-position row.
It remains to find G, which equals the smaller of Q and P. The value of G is -0.3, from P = -0.31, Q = 1.2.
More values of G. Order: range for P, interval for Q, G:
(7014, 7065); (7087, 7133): -1.5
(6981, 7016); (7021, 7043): -1.3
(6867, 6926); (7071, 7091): -2.5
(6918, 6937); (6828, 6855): -0.4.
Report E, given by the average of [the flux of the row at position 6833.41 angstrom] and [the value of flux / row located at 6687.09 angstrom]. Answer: 23.4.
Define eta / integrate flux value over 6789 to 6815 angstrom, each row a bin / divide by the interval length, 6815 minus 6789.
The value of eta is 23.2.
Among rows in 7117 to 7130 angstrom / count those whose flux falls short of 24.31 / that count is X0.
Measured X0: 8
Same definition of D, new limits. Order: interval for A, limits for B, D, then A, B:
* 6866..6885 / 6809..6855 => 1.88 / 1.37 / 1.37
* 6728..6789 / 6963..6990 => 1.92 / 1.37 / 1.40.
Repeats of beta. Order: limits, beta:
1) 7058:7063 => 0.410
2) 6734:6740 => 0.396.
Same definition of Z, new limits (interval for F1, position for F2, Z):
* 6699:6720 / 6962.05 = -468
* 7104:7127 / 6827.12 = -499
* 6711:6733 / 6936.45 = -484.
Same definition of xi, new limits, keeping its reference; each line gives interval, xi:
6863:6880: 6879.19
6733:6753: 6747.41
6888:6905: 6904.58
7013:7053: 7052.41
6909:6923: 6922.09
